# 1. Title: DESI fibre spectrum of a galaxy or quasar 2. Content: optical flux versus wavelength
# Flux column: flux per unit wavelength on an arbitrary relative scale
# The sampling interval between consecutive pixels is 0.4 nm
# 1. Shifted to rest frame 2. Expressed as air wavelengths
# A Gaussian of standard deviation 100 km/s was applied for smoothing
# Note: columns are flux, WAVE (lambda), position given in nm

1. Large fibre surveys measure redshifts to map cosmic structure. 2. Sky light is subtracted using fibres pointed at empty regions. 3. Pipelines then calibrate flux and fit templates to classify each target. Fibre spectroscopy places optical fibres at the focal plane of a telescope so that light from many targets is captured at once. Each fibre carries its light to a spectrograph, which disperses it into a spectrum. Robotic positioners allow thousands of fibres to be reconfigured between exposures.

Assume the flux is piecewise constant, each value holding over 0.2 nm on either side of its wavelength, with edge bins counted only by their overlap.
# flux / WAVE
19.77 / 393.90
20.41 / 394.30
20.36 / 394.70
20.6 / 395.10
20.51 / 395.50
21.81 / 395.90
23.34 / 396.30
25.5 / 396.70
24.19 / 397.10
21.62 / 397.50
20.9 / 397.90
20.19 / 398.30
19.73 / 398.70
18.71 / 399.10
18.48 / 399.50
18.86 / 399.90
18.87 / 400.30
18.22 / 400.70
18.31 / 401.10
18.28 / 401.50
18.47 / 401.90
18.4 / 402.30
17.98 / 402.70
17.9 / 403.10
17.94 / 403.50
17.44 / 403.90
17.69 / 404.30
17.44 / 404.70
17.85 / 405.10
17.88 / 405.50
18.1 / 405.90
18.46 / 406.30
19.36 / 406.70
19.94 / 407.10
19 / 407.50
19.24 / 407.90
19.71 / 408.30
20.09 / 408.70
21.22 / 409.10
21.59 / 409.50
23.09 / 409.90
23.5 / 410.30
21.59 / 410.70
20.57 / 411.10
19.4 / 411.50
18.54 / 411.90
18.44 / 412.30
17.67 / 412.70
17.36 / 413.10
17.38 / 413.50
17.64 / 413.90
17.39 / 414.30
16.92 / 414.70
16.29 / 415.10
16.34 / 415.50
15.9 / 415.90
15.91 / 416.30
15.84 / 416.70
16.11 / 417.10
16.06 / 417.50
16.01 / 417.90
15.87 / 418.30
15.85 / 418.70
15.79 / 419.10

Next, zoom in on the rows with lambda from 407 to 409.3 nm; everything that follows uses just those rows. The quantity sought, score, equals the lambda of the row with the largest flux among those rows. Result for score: 409.10 nm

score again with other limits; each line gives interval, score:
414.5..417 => 414.70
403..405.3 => 403.50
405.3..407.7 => 407.10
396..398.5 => 396.70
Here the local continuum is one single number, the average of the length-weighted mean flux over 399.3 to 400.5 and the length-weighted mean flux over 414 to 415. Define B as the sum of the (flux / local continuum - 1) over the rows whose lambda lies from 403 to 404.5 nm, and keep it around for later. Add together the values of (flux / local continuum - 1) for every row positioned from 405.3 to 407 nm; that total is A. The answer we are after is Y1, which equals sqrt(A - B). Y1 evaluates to 0.4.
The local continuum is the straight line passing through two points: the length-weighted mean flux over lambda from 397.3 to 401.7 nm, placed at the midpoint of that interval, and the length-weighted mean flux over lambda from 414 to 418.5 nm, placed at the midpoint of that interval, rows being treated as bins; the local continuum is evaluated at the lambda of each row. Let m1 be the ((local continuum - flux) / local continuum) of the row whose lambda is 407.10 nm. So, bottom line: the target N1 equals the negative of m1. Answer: 0.11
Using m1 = -0.11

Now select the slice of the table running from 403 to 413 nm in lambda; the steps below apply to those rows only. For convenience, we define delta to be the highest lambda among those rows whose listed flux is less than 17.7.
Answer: 412.70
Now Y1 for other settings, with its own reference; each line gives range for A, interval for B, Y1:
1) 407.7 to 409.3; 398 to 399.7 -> 0.4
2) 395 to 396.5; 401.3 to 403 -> 0.9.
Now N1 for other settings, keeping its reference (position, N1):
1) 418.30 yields 0.00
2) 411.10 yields 0.20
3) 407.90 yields 0.08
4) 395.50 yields 0.03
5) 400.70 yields -0.04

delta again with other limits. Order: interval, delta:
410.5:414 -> 413.90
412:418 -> 417.90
